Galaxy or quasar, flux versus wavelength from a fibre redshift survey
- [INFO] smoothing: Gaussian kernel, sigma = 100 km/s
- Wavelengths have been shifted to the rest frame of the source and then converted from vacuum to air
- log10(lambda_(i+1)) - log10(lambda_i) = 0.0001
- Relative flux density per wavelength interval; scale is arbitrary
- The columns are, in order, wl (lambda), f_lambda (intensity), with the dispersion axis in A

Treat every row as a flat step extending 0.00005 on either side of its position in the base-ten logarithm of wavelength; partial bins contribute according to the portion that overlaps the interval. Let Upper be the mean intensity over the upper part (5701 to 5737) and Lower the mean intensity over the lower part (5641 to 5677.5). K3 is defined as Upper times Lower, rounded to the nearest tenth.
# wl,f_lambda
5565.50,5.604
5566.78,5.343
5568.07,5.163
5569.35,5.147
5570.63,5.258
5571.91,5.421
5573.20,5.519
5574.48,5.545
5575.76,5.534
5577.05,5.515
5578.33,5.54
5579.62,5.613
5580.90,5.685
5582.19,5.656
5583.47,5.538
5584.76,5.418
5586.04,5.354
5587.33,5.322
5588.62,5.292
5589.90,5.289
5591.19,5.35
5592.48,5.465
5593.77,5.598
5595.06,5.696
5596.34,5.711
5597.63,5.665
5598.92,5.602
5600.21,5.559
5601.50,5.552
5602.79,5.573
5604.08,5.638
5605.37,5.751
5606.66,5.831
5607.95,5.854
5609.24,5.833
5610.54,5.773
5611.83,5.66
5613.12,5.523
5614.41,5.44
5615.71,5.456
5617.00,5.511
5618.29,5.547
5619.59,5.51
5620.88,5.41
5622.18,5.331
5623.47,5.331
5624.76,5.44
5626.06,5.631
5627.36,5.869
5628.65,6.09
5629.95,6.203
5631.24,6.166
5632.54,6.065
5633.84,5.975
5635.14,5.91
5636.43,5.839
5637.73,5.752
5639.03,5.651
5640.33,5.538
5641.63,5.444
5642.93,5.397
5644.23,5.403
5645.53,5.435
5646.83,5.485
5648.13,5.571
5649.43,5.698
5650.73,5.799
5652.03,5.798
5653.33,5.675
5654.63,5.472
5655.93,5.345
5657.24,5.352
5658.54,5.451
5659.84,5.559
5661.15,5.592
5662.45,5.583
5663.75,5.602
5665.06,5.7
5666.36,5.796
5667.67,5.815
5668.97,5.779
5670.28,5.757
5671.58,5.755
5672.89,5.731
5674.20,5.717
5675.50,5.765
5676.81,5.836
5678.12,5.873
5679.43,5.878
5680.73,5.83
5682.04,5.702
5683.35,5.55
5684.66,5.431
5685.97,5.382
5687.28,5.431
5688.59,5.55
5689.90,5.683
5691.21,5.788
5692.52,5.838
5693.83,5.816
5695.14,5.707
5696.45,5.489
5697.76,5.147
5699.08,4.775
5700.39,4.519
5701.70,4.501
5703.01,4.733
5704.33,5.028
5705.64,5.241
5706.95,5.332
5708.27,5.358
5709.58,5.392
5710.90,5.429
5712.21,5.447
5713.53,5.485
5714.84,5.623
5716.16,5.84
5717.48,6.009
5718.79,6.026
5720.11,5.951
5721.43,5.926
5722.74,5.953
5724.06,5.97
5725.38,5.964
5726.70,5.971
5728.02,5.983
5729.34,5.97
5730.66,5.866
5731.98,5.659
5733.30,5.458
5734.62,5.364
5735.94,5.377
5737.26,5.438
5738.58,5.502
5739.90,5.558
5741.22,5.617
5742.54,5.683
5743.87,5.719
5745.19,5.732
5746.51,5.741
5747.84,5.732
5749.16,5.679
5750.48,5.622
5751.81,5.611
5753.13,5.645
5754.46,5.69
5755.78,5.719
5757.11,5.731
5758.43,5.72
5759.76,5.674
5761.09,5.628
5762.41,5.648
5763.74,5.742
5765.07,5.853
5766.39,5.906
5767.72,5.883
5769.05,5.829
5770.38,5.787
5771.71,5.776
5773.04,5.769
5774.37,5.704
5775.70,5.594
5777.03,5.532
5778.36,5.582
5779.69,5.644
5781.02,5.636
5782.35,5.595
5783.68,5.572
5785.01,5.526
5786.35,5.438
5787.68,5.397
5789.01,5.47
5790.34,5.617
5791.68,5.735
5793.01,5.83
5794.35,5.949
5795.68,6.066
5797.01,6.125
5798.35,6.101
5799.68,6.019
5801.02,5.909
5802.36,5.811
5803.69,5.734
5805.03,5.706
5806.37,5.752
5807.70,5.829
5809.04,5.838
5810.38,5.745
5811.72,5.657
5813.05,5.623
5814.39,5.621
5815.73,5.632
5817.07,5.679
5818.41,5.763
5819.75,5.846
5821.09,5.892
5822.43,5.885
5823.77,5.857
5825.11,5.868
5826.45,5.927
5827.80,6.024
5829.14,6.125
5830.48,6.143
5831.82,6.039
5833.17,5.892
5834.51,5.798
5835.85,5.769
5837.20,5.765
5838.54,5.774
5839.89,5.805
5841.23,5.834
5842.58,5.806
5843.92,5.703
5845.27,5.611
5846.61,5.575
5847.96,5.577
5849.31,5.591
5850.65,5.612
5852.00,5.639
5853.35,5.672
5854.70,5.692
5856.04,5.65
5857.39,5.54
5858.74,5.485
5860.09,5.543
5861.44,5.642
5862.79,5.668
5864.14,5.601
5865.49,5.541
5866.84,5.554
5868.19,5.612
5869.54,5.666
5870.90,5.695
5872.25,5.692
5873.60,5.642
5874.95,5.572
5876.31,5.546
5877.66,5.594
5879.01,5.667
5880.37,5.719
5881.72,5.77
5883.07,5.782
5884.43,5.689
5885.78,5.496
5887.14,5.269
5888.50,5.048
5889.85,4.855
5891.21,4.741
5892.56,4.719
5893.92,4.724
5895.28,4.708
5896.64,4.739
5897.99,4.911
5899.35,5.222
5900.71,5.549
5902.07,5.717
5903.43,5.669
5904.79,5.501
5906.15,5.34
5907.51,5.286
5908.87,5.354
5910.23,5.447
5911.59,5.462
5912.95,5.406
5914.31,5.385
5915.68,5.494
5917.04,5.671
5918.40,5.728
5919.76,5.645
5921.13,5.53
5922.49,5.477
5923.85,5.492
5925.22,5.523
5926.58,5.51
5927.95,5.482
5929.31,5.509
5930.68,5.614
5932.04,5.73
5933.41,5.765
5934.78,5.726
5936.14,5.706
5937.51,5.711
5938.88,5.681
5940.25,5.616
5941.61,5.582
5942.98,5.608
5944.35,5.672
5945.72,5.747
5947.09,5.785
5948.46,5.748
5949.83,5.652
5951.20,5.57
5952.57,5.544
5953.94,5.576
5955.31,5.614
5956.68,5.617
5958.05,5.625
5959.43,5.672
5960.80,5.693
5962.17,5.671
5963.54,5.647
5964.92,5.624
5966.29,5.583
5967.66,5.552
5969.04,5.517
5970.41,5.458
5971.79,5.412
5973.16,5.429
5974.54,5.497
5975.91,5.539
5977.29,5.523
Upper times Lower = 31.4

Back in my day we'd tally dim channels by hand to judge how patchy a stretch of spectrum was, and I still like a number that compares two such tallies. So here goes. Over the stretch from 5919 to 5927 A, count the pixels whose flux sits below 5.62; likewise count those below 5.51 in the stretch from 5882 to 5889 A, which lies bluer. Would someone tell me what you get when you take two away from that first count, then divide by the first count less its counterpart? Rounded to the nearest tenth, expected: 1.5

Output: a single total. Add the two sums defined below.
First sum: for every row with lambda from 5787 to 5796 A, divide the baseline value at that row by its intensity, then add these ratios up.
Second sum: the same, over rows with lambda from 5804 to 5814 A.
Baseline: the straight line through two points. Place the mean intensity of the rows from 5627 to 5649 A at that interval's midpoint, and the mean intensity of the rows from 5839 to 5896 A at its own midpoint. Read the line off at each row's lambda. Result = 13.7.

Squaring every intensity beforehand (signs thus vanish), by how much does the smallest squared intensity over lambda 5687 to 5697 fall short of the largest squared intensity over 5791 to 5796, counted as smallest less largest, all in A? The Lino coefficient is -7.3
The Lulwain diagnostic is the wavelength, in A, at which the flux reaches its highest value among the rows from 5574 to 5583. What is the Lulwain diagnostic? 5580.90 A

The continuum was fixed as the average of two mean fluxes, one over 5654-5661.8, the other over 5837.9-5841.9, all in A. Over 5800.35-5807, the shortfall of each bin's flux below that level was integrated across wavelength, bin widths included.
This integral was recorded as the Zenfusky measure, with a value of -1.0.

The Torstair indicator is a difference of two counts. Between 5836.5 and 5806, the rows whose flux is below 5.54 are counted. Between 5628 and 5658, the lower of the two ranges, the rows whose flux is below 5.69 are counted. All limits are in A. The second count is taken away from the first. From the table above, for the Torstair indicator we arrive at -12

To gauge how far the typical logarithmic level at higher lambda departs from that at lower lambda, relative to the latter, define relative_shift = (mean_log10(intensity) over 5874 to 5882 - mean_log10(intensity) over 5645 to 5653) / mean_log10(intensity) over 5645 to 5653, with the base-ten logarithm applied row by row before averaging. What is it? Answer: 0.00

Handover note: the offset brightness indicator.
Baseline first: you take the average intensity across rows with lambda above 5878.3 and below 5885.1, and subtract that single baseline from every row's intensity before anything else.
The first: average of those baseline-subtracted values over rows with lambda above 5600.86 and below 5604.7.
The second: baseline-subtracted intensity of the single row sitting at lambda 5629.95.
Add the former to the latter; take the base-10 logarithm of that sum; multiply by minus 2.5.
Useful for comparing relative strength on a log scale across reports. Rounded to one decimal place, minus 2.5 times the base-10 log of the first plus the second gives 1.2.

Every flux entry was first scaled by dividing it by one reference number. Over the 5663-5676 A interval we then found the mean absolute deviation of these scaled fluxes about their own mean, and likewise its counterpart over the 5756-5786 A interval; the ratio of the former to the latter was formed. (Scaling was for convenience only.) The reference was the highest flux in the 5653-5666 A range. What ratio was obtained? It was 0.5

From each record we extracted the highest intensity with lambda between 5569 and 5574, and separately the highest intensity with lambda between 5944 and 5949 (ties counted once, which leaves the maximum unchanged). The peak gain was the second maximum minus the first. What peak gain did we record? 0.27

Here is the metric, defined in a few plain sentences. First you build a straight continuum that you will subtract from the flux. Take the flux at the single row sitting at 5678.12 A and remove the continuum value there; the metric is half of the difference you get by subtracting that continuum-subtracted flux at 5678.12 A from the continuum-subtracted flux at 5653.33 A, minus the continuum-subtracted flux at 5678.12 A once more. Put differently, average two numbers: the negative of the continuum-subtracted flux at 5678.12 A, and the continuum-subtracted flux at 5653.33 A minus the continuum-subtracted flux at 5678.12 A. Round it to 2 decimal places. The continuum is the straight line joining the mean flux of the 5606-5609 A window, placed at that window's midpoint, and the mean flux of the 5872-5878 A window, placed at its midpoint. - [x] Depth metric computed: -0.16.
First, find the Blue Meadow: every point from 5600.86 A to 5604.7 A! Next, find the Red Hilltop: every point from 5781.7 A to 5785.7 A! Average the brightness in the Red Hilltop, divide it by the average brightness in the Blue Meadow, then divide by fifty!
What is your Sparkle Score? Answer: 0.0199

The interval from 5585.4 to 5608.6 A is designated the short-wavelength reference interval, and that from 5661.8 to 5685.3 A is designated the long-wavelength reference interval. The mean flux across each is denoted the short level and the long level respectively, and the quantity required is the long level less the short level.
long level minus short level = 0.17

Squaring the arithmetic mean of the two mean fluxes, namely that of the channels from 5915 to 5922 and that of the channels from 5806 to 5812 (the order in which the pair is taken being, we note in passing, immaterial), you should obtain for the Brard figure 32.4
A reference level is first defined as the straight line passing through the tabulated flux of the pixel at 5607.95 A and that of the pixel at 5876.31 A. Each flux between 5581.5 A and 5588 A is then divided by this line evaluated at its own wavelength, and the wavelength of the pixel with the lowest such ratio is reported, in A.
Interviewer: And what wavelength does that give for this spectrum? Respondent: 5587.33 A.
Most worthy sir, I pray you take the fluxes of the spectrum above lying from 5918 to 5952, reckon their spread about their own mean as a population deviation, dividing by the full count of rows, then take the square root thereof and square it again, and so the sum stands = 0.097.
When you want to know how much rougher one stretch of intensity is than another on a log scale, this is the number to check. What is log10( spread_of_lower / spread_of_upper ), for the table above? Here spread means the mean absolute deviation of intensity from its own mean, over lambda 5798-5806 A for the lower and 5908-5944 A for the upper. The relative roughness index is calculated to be 0.1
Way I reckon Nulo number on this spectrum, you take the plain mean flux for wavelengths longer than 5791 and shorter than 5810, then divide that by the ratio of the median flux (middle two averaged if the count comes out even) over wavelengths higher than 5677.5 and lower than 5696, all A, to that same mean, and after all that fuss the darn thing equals 6.1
